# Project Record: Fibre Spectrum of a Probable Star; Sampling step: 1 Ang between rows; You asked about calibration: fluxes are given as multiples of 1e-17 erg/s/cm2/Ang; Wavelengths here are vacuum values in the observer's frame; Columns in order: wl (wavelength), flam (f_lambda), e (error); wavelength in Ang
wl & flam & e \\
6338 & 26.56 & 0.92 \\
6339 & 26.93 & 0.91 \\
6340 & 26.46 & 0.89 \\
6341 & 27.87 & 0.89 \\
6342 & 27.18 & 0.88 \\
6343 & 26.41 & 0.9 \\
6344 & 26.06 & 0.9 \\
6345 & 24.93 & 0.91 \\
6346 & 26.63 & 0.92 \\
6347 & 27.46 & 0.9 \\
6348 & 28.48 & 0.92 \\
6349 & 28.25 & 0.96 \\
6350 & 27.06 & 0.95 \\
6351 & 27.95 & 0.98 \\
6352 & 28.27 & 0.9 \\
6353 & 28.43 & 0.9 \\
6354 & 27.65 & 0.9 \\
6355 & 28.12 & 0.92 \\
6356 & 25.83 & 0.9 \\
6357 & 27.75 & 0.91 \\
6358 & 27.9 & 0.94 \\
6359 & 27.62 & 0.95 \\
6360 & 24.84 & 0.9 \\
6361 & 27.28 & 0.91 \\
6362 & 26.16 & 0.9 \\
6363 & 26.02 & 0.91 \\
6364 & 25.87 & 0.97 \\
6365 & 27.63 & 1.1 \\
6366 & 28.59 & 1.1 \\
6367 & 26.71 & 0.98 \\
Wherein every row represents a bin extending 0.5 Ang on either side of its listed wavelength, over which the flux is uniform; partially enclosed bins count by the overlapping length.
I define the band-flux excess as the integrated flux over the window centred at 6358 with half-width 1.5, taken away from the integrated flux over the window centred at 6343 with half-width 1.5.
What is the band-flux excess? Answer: -4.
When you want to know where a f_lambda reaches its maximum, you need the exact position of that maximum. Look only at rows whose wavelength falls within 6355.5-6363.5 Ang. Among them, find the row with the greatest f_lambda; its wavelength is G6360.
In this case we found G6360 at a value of 6358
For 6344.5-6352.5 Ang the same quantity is 6348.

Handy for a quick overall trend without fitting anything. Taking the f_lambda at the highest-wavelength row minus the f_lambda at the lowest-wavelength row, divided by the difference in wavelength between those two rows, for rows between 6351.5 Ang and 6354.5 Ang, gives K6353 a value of -0.3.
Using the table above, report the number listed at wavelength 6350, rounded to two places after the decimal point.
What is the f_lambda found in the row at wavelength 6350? 27.06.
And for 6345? 24.93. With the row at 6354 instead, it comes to 27.65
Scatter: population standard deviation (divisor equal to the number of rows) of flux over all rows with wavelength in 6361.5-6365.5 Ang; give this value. 0.71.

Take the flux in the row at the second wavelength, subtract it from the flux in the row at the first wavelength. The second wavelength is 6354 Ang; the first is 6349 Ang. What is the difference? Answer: 0.6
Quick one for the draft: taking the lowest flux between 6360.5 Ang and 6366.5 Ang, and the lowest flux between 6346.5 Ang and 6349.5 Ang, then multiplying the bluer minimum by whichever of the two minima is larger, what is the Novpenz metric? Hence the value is 754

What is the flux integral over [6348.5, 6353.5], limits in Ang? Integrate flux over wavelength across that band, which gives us 140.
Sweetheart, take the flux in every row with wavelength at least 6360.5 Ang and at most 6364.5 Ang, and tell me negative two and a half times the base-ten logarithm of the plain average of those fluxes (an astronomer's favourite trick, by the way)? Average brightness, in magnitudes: -3.55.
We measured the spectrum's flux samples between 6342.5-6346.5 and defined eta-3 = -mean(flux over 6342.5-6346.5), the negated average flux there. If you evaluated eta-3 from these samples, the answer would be -26.0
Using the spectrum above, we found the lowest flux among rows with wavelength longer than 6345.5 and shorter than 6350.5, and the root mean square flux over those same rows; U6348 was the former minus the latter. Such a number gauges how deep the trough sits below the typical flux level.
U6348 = -1.0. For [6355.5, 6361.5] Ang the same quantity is -2.1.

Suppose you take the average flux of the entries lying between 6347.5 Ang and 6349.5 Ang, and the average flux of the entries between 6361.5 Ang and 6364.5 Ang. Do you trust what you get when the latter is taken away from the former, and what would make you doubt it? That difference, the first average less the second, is 2.3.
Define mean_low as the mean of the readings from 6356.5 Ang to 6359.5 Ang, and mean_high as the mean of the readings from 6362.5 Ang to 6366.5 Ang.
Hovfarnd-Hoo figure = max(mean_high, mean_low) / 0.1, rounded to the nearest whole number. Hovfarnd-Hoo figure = 278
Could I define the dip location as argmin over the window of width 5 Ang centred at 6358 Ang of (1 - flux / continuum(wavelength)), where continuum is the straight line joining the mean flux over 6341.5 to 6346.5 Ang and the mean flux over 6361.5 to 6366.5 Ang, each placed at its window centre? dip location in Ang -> 6358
